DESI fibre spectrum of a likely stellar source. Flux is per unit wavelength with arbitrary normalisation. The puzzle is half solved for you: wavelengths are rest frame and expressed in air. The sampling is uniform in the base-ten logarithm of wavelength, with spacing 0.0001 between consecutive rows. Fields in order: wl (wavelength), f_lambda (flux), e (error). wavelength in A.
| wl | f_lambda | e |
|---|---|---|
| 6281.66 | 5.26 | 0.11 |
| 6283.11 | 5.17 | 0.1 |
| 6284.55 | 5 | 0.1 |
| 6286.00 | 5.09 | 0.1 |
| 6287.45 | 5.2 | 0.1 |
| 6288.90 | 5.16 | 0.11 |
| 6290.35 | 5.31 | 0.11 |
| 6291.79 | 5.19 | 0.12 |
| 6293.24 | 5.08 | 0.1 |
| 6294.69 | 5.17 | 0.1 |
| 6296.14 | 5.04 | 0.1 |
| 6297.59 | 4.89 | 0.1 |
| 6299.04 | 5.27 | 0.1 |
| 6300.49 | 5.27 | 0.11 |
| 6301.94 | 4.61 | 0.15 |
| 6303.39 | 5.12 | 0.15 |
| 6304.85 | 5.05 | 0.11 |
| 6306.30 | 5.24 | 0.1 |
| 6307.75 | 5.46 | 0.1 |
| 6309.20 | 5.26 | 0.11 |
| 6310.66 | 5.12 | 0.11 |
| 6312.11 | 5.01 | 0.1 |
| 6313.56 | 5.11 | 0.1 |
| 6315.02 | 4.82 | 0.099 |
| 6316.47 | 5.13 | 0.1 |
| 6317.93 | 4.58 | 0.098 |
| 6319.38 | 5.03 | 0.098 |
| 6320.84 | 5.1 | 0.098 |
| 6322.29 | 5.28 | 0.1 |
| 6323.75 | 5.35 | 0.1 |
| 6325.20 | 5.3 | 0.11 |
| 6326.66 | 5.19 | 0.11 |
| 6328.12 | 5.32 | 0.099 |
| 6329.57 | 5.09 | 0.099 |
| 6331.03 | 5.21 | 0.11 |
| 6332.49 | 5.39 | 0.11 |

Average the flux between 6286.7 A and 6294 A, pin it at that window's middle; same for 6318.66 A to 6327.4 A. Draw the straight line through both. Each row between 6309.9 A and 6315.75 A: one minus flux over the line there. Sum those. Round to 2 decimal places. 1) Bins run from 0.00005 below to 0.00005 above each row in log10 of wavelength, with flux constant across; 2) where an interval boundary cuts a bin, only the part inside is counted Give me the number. 0.14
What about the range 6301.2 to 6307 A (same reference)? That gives 0.15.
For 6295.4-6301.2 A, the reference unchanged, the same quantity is 0.06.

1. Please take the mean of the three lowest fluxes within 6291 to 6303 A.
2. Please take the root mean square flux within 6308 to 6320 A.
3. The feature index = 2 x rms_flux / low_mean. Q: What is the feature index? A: 2.07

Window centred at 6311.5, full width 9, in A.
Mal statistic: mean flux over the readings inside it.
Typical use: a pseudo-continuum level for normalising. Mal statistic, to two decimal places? 5.13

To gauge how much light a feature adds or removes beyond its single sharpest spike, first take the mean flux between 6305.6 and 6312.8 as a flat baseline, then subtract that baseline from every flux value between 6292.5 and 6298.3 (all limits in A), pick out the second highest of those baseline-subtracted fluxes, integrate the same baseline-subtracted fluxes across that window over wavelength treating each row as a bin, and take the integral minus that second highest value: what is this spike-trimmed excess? -0.87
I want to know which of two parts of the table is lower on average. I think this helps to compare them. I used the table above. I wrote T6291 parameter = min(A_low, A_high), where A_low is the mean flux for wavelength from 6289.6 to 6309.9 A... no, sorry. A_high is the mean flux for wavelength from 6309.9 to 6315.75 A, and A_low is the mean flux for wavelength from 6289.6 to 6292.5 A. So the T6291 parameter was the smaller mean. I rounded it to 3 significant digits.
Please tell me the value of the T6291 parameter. 5.01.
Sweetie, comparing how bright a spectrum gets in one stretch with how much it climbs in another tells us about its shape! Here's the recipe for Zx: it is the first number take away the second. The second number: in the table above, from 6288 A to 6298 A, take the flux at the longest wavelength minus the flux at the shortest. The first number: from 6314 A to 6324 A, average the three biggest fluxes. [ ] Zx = 5.52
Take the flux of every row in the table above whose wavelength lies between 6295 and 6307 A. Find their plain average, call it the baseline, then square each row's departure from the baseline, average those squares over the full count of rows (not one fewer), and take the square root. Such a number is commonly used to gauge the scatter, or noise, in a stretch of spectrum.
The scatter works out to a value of 0.21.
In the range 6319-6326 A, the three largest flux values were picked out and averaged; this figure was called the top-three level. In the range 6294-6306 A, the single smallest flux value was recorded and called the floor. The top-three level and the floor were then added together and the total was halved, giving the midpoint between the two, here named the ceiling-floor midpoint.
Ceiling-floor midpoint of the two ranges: 4.96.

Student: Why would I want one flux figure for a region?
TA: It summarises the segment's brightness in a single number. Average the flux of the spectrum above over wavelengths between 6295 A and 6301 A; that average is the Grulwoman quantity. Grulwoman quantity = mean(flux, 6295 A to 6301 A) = 5.12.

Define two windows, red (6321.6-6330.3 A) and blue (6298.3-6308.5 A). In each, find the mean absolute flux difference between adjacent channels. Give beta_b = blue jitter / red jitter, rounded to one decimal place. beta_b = 2.3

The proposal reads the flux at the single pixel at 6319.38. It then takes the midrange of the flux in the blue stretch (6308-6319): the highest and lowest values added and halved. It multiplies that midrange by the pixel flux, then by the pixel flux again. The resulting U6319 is 124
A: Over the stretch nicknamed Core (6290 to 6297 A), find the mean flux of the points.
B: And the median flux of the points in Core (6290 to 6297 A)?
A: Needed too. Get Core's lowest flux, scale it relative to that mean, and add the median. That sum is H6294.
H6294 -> 6.15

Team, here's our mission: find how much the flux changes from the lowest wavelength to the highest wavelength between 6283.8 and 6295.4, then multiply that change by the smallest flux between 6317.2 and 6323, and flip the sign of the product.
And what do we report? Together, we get -0.78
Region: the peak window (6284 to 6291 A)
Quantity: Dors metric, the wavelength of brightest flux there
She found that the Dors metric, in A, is 6290.35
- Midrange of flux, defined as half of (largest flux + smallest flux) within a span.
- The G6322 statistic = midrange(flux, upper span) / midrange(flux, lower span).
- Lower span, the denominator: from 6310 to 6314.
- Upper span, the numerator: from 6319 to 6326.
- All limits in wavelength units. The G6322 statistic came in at 1.02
